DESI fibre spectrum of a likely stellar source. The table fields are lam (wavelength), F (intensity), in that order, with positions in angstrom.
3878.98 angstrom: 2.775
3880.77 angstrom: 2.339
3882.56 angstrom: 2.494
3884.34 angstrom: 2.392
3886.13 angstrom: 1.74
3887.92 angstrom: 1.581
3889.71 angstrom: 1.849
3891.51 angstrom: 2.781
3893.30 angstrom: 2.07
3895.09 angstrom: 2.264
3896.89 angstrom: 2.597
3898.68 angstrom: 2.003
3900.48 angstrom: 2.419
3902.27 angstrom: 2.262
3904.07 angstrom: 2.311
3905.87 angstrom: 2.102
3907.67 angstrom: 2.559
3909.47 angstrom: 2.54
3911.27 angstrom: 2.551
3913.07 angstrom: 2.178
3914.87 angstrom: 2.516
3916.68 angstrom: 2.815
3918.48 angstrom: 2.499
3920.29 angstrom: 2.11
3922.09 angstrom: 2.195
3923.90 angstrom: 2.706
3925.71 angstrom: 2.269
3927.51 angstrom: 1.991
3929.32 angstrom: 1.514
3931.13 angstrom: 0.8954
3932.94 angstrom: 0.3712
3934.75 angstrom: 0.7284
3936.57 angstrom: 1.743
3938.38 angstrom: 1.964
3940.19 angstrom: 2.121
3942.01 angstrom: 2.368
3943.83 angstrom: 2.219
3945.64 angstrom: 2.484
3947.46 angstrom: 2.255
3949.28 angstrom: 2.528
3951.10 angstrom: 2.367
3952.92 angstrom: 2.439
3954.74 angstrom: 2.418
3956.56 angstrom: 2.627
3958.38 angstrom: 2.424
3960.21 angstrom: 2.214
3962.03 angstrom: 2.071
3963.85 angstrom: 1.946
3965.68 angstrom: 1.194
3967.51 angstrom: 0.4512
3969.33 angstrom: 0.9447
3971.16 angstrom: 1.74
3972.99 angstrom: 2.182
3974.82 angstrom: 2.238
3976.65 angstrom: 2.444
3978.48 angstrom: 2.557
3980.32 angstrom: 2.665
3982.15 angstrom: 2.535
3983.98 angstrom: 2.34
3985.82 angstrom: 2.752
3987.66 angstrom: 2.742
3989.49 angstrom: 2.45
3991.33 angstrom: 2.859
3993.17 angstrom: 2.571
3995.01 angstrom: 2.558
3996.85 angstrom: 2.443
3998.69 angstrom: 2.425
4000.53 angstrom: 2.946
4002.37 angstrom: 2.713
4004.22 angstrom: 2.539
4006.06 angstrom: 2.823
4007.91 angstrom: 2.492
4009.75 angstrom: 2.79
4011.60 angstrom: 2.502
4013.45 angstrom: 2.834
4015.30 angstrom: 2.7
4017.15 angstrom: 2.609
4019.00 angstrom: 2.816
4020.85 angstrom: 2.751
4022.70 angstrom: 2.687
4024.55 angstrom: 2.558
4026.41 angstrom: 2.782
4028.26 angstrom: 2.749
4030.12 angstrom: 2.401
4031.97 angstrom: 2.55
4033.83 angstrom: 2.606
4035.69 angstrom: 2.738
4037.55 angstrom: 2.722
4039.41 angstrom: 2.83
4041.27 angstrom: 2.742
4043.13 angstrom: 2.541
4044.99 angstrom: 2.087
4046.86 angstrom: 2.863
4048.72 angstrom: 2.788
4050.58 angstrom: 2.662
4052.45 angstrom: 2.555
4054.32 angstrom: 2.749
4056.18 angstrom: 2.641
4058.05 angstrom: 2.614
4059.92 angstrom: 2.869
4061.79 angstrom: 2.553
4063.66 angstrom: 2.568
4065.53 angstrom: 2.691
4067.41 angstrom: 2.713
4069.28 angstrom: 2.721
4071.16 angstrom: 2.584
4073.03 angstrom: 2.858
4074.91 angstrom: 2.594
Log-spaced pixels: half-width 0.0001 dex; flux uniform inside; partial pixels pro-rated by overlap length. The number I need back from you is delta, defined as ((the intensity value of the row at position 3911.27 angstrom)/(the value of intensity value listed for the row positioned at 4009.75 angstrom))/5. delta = 0.183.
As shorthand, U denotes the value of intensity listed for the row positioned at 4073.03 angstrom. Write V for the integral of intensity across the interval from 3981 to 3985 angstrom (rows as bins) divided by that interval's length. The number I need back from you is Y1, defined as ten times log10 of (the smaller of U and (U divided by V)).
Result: 0.65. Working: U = 2.858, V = 2.46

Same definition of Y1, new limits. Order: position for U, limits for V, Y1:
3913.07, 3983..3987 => -0.69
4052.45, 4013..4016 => -0.34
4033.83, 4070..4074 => -0.18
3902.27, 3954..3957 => -0.46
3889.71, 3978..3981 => -1.49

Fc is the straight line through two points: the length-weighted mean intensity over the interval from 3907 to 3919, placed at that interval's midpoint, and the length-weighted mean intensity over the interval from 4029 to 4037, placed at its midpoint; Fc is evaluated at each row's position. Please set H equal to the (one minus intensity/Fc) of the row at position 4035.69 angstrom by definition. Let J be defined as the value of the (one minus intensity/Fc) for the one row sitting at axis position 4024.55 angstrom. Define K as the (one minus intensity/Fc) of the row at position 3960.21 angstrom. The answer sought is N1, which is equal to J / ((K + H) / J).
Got 0.00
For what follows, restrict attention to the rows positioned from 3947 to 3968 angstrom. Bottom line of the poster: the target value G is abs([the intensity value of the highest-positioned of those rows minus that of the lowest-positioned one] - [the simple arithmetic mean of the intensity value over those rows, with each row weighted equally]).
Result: 3.9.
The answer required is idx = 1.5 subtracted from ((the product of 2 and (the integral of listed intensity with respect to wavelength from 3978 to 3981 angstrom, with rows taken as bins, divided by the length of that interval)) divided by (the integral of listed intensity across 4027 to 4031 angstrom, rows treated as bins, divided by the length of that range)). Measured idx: 0.51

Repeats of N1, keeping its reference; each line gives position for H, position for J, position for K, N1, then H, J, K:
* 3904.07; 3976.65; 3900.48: 0.02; 0.08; 0.04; 0.04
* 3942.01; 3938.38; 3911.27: 0.92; 0.07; 0.23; -0.01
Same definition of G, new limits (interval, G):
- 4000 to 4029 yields 2.9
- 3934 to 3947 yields 0.2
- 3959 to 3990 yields 1.9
